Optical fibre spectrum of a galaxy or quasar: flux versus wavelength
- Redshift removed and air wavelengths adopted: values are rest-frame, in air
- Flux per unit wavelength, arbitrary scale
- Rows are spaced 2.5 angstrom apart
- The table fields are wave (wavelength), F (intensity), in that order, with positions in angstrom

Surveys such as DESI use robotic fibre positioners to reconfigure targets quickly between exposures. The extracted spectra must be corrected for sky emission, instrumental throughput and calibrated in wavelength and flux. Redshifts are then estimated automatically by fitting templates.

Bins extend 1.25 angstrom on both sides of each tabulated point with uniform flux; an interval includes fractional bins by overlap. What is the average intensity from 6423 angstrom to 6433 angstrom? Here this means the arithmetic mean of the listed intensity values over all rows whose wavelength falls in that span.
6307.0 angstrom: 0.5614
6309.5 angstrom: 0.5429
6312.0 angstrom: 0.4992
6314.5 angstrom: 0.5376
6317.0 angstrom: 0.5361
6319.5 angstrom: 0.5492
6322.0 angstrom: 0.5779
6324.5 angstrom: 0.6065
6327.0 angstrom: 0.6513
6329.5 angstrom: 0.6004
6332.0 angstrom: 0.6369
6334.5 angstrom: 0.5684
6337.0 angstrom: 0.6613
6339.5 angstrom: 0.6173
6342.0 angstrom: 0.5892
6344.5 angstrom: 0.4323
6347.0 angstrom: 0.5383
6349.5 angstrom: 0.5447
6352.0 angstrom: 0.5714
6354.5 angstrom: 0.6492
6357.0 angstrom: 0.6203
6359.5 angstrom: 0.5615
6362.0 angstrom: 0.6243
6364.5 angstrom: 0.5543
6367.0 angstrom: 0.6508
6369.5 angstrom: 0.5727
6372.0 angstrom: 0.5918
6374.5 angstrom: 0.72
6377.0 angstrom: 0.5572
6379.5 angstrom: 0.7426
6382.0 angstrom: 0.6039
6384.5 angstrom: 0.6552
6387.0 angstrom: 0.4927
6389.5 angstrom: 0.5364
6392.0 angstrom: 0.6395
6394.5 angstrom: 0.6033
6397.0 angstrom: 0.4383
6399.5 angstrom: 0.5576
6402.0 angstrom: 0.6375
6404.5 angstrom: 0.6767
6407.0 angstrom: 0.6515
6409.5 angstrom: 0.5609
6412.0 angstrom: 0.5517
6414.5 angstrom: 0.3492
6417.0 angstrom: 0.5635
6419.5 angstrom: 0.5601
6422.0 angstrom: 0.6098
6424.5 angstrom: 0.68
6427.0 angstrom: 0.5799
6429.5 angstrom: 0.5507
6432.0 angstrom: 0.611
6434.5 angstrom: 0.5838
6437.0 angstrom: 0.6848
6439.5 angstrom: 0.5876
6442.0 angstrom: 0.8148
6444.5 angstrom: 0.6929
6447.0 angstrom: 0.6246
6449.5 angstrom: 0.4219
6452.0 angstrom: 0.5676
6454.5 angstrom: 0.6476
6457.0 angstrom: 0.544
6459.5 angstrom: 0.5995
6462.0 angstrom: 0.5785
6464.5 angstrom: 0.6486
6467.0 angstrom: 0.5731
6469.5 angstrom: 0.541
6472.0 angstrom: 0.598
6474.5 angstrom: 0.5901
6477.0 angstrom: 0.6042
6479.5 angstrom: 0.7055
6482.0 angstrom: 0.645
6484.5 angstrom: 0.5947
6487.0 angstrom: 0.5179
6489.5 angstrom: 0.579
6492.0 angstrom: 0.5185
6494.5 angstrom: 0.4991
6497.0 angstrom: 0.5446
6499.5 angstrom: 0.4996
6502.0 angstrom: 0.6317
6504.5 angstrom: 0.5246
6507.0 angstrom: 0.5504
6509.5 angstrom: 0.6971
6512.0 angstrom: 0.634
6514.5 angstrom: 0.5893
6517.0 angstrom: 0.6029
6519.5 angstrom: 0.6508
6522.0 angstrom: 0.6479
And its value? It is 0.605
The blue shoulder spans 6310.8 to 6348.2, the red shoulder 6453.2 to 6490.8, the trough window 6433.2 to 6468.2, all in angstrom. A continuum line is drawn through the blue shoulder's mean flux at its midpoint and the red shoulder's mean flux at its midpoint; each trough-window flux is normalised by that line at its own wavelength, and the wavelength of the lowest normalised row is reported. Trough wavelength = 6449.5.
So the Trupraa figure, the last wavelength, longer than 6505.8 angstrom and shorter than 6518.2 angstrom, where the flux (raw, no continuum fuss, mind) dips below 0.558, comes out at 6507.0 angstrom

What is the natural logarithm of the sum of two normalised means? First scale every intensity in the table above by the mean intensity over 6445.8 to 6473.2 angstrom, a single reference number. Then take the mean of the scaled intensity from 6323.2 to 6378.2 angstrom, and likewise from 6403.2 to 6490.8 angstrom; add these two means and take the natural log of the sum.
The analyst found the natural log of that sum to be 0.727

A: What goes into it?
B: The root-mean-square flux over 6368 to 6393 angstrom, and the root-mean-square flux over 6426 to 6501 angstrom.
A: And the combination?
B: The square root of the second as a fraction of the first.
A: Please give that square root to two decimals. 0.98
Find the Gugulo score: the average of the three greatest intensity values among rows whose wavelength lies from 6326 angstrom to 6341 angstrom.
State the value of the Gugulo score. 0.650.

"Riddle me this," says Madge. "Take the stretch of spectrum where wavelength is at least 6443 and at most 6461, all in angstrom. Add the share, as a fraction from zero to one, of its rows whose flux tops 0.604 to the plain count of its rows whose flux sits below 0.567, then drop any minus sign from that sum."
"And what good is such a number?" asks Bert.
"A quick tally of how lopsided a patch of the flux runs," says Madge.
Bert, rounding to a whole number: 2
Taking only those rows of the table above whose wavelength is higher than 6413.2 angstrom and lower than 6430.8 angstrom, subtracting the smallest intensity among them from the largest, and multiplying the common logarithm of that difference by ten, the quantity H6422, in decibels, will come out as -5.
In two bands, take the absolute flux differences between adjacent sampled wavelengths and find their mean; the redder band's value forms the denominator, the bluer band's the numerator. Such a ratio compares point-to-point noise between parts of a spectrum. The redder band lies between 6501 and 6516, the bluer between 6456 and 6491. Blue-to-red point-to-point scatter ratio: 0.7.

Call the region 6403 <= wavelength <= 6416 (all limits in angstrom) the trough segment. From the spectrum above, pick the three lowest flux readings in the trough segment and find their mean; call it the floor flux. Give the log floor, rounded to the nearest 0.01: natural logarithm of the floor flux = -0.72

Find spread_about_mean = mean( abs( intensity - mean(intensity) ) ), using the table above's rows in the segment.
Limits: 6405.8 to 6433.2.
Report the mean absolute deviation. 0.051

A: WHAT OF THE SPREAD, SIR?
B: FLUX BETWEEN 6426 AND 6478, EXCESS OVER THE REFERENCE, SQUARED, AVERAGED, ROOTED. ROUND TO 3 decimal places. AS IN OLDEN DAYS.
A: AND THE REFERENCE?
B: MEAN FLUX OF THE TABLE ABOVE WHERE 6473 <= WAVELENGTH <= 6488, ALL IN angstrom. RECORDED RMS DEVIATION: 0.073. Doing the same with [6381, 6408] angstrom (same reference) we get 0.075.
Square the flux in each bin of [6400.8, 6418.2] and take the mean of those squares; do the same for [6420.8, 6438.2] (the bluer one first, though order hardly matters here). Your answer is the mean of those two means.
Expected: 0.357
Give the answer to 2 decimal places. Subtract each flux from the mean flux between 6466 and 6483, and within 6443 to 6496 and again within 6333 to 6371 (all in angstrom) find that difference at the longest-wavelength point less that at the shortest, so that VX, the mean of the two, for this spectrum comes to 0.09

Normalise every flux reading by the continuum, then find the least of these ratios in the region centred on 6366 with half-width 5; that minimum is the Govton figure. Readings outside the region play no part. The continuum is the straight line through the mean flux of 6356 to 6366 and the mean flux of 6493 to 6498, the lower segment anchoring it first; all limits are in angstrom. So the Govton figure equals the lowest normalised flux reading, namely 0.94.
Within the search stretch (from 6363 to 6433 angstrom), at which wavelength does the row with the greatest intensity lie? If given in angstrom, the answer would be 6379.5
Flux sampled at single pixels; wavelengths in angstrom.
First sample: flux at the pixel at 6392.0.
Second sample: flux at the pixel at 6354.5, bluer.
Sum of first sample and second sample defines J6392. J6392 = 1.29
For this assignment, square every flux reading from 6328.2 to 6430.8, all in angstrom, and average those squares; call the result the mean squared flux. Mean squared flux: 0.35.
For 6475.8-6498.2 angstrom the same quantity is 0.34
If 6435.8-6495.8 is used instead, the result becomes 0.36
